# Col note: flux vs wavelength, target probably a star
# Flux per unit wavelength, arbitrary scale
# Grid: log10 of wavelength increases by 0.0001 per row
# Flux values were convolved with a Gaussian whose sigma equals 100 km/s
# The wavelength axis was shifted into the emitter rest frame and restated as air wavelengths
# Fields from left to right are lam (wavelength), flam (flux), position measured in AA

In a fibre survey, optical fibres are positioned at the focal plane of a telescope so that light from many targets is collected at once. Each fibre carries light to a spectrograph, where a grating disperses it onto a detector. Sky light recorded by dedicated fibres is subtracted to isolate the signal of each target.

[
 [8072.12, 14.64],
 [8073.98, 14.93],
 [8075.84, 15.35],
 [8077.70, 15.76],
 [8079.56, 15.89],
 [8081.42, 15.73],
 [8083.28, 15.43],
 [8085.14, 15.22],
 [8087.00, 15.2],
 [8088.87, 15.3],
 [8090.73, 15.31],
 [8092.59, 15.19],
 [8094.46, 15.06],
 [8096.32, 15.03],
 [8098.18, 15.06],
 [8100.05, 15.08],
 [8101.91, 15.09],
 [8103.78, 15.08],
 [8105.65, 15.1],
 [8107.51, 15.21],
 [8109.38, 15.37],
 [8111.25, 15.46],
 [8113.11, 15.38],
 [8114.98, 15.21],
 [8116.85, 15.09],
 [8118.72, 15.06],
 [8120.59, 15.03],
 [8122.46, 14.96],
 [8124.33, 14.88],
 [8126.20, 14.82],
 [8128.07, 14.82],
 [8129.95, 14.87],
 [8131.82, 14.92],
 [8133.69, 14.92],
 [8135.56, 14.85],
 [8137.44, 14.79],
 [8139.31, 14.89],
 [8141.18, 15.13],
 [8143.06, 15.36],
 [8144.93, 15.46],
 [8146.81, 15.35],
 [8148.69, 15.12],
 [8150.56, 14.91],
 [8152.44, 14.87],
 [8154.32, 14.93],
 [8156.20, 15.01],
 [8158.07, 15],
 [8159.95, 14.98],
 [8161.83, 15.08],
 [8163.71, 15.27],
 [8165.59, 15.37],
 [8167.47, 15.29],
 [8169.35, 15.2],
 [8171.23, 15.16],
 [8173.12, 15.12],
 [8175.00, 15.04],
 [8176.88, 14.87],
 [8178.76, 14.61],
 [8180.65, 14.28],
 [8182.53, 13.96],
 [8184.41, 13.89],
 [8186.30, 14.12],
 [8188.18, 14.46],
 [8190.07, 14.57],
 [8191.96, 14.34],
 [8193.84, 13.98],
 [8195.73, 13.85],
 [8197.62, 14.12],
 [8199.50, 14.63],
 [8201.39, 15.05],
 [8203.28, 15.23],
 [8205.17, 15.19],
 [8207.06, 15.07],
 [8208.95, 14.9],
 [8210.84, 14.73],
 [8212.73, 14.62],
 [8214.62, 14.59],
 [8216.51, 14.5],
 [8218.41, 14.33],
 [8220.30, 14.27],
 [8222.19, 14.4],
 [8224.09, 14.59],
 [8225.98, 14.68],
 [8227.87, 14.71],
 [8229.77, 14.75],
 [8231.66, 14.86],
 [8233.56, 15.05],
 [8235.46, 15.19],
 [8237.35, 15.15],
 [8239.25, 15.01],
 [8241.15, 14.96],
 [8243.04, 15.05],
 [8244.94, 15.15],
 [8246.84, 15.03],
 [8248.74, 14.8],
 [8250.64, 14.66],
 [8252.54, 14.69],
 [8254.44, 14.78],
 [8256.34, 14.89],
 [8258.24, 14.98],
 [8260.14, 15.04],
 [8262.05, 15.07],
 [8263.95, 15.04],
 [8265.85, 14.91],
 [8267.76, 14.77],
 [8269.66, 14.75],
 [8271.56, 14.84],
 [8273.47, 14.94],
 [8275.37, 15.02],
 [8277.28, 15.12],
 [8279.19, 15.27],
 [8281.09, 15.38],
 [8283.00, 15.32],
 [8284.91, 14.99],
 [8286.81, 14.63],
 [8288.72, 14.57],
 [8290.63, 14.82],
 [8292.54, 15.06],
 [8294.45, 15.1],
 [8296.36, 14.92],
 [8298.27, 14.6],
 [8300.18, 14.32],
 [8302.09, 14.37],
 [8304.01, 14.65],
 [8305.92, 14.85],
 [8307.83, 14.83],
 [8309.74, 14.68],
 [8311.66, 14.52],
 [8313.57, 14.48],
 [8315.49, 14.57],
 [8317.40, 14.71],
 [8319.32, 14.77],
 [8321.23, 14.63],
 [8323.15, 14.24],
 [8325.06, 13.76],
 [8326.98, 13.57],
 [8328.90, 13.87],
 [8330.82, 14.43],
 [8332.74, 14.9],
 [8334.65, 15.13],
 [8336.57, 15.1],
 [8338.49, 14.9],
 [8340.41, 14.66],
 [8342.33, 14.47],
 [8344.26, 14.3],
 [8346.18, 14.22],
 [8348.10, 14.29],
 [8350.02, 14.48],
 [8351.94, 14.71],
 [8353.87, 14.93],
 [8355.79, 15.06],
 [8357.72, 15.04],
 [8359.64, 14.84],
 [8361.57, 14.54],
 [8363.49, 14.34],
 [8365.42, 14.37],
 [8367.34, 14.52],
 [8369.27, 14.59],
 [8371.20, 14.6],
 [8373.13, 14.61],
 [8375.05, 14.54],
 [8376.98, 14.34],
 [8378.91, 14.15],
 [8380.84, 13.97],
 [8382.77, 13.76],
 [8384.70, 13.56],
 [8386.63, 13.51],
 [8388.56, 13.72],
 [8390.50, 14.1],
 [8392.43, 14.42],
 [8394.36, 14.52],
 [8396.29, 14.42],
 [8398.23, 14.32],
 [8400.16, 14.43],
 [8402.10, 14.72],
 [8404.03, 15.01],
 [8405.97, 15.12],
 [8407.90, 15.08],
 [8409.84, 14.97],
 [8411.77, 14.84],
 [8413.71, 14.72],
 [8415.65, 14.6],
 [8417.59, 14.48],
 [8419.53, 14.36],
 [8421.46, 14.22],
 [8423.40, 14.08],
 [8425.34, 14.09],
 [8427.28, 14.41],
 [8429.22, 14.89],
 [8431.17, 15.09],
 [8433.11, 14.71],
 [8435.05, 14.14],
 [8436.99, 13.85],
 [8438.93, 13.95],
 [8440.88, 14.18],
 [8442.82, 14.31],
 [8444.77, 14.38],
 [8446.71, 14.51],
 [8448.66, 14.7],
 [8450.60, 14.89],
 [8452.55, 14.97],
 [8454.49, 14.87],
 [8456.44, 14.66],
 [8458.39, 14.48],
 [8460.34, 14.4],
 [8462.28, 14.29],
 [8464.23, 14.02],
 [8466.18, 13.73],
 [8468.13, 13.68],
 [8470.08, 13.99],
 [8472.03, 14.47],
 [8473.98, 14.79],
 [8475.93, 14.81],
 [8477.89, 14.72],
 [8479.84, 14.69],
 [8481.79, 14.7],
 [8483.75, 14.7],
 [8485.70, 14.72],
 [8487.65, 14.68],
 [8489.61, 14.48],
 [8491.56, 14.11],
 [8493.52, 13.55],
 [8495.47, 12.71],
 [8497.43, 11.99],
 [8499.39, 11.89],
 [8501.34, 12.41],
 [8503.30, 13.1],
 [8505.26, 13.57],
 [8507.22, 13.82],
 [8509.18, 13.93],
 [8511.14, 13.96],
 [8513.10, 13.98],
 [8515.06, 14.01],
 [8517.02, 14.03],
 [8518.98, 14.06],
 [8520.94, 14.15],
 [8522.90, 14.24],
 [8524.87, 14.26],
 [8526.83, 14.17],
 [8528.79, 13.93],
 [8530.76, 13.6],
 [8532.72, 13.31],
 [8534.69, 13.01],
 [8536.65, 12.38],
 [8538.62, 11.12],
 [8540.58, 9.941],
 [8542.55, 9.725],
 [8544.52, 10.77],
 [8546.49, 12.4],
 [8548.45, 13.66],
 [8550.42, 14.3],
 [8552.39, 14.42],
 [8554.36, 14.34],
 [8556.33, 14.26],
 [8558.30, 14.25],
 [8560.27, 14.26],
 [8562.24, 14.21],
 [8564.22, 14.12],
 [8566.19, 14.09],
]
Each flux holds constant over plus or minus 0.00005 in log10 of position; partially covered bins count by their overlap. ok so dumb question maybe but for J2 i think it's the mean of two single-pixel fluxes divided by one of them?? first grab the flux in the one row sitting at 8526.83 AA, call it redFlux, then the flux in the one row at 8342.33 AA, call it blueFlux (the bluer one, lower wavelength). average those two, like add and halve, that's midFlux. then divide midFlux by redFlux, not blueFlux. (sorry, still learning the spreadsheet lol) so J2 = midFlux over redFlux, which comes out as 1.01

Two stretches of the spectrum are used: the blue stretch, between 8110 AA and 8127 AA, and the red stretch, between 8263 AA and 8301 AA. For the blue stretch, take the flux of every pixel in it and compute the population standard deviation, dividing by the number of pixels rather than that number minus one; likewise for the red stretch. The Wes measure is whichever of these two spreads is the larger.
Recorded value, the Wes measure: 0.260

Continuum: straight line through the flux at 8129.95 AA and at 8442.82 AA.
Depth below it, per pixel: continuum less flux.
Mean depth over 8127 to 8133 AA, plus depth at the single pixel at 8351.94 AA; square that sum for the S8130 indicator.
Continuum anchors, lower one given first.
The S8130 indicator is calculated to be 0.06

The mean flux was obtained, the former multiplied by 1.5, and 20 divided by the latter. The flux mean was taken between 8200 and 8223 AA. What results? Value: 0.905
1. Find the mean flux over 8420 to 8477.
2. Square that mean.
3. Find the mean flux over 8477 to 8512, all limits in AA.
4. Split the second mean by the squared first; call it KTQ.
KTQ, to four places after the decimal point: 0.0664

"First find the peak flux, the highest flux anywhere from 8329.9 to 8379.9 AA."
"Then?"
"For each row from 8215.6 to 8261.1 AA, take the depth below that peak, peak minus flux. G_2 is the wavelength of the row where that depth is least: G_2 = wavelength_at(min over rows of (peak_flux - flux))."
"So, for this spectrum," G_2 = 8235.46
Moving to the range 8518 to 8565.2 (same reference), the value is 8552.39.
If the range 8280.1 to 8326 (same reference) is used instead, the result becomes 8281.09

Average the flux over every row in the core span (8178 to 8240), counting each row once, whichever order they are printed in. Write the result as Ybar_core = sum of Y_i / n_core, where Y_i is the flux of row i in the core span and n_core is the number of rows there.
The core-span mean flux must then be 14.6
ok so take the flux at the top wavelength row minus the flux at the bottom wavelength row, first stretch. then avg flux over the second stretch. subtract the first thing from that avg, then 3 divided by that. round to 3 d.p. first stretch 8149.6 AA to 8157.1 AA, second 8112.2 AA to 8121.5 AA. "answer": 0.199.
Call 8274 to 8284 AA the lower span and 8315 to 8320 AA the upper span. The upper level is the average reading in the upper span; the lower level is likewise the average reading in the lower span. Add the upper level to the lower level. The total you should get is 29.9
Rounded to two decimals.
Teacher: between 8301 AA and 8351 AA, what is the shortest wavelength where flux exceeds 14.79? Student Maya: 8305.92 AA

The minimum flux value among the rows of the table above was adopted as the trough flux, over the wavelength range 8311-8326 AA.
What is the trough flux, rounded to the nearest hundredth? 13.76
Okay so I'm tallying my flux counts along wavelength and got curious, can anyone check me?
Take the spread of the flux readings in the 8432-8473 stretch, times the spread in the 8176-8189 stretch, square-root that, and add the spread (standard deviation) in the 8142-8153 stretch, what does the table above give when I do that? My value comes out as 0.6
